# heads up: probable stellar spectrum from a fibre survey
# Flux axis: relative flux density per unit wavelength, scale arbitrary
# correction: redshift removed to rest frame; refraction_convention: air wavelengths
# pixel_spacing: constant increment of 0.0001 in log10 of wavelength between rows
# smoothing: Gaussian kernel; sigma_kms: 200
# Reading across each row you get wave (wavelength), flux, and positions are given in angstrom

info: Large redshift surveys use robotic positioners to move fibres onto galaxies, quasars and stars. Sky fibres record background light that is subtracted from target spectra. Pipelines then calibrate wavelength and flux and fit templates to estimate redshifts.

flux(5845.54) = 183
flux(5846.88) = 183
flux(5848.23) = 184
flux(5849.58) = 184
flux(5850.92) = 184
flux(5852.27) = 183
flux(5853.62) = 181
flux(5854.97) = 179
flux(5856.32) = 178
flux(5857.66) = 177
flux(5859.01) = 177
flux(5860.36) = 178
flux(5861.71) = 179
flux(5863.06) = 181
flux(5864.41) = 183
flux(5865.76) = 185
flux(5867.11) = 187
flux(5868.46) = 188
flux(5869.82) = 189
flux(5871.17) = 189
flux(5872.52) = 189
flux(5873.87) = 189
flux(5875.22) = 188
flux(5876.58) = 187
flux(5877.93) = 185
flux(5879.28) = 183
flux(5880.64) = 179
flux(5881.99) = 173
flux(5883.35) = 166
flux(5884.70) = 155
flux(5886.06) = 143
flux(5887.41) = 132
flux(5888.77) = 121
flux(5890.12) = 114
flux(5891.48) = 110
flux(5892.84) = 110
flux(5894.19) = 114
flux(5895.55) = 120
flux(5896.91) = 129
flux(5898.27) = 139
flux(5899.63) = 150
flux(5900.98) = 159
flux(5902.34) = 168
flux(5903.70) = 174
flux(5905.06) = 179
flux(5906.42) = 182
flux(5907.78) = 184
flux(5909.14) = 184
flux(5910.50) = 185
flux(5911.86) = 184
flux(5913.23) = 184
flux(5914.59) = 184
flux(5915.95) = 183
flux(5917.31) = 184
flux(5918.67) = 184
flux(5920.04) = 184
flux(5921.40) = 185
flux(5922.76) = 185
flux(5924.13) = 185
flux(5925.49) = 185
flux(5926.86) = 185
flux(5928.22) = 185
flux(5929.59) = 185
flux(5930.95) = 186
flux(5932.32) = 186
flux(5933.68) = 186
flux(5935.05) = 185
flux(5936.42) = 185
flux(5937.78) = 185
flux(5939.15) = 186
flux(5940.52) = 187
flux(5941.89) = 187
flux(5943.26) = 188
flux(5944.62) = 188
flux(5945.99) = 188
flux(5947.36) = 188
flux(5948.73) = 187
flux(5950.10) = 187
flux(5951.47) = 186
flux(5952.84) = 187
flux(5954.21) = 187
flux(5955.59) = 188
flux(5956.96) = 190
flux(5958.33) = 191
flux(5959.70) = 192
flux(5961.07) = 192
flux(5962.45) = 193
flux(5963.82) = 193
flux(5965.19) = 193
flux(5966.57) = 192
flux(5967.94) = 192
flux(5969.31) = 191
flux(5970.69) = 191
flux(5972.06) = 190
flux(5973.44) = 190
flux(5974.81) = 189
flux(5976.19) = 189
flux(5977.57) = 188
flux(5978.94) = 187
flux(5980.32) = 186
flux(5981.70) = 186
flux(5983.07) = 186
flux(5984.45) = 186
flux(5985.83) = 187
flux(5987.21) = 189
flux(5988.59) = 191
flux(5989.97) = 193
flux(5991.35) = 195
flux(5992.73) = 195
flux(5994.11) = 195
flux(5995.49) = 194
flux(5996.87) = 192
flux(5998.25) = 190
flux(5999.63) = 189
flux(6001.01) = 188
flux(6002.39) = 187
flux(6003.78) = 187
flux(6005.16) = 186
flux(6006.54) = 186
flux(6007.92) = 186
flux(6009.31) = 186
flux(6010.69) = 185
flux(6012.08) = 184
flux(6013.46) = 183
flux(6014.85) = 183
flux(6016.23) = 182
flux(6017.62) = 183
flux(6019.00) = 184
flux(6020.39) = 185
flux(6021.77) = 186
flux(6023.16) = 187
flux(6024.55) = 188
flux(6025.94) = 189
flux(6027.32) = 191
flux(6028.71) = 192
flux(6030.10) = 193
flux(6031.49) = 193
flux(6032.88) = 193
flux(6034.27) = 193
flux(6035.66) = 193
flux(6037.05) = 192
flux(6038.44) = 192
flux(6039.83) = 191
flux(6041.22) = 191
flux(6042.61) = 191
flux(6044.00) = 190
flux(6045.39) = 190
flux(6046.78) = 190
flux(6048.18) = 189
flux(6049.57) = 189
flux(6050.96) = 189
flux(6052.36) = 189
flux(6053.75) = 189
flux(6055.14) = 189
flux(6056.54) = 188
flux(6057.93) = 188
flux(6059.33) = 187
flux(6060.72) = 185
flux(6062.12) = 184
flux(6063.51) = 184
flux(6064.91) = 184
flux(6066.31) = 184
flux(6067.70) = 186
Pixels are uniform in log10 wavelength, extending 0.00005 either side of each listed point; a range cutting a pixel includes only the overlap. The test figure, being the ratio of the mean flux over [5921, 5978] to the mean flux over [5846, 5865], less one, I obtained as 0.040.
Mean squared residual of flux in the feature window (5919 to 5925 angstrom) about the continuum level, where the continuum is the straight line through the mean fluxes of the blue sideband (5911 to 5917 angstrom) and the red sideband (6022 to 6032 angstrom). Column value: 0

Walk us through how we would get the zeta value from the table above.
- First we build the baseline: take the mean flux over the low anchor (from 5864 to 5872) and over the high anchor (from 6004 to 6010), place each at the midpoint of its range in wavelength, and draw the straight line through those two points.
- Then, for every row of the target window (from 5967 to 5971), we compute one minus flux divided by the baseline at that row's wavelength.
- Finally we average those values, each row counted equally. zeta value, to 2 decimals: -0.03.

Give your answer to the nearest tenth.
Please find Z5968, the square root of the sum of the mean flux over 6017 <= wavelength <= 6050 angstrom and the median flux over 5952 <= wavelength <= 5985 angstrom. 19.5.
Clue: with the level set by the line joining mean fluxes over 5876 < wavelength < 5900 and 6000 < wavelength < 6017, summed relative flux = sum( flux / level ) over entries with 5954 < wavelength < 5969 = 12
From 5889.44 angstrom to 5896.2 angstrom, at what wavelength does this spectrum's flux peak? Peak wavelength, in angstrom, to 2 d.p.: 5895.55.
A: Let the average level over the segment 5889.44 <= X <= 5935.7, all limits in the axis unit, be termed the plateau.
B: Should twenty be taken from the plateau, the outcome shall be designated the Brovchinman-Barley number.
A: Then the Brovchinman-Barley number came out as 148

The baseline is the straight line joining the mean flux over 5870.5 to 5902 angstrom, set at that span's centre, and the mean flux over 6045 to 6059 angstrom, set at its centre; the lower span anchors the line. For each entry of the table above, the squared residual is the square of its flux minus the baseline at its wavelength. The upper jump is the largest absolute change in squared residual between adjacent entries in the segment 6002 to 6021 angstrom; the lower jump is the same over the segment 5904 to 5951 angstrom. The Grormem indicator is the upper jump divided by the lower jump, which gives 0.16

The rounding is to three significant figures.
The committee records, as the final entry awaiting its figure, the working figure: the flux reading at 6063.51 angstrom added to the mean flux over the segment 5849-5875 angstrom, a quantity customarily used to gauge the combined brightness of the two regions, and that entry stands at 367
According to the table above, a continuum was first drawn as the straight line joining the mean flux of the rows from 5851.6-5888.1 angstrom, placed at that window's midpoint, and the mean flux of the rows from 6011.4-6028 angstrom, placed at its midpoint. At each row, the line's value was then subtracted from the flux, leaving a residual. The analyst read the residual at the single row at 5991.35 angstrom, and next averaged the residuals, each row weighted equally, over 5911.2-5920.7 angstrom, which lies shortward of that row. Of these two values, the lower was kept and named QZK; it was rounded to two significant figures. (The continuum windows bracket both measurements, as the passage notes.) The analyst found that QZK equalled 3.7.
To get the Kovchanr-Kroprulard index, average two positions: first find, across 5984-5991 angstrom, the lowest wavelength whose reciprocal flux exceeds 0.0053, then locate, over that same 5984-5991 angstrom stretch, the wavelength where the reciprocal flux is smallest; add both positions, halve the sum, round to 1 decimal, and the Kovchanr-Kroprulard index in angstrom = 5987.2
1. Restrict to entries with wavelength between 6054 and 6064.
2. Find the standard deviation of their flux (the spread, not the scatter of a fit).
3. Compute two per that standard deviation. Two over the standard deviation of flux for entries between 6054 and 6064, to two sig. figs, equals 1.0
